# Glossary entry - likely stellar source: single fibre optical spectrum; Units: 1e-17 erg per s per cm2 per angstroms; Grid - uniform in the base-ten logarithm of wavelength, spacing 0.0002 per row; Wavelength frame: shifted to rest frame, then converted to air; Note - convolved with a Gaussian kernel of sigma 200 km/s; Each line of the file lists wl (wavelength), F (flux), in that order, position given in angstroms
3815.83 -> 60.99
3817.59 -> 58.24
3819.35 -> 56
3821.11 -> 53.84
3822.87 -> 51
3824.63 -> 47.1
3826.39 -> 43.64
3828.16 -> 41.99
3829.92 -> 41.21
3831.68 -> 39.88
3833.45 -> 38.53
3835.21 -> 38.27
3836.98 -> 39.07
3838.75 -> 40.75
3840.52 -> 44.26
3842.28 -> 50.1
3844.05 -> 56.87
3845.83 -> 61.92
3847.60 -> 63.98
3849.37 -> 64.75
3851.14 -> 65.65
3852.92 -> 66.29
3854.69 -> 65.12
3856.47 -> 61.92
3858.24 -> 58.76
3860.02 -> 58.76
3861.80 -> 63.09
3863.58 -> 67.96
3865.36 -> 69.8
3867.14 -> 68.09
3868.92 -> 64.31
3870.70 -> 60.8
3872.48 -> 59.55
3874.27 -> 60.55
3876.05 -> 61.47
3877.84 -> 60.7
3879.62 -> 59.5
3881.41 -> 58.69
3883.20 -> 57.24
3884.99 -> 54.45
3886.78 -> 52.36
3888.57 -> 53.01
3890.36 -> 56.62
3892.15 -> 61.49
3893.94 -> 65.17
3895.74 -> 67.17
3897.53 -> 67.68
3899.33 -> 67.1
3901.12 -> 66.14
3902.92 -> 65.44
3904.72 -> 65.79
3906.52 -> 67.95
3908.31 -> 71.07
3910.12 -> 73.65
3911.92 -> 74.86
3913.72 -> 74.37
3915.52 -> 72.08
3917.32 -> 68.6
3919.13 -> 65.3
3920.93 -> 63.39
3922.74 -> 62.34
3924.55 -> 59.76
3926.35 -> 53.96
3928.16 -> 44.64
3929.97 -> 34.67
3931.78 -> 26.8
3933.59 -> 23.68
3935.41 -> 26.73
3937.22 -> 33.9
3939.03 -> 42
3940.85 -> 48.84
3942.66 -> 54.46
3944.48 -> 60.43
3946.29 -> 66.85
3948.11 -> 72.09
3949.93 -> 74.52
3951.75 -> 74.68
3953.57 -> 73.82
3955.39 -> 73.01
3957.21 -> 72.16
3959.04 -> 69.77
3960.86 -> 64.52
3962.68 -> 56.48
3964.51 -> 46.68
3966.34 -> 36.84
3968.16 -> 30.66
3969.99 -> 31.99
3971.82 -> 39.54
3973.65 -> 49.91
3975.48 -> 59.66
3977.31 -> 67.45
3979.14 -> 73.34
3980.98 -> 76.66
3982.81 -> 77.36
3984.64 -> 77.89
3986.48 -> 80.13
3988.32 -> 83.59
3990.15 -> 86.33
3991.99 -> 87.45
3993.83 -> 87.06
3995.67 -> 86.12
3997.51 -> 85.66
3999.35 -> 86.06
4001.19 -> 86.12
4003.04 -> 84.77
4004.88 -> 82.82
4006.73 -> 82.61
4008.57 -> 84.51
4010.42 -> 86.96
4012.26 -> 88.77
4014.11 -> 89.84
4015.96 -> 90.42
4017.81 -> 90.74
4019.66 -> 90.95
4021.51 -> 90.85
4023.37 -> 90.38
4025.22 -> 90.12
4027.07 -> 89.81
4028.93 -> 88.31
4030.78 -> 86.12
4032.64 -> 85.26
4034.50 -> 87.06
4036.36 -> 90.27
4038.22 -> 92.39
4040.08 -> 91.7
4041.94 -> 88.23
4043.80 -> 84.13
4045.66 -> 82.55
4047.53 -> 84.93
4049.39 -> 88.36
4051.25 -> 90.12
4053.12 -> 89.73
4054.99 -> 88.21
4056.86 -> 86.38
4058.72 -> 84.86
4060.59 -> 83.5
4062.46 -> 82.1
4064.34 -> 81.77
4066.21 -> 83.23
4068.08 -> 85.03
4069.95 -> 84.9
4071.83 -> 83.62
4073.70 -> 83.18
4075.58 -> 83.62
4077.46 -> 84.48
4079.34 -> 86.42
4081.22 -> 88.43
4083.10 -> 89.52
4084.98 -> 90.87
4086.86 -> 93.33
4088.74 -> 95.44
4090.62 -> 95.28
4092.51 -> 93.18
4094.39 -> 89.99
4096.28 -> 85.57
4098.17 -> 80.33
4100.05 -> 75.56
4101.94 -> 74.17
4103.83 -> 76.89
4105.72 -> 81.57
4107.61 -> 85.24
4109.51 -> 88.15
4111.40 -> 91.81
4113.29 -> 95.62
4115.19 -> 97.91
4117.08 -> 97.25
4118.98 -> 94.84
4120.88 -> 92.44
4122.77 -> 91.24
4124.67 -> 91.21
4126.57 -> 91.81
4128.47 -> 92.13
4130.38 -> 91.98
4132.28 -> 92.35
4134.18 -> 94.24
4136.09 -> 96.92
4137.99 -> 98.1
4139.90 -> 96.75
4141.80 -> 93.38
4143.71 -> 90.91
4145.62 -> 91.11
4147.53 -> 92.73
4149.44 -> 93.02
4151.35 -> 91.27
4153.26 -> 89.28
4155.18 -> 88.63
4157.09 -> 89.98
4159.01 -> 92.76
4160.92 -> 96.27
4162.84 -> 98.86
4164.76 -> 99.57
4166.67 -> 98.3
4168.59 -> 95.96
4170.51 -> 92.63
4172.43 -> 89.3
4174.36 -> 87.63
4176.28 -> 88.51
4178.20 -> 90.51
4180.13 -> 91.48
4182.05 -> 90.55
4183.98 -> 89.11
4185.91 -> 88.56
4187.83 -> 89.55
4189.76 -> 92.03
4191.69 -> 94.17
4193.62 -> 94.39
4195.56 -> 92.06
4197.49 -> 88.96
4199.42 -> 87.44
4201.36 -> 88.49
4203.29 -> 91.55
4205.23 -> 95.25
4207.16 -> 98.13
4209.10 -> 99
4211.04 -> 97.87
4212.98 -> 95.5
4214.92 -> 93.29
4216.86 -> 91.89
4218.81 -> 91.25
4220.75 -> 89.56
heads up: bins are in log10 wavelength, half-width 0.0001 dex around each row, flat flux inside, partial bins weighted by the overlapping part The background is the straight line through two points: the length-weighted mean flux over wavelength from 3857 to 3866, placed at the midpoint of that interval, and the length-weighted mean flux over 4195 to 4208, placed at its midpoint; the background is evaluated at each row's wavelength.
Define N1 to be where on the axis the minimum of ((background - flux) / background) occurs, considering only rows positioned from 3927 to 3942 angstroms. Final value 3940.85 angstroms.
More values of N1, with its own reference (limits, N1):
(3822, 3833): 3822.87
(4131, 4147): 4137.99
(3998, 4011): 3999.35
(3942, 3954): 3951.75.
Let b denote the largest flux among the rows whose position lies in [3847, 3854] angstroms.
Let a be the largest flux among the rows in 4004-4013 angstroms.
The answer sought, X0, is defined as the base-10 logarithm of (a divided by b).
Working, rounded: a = 88.77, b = 66.29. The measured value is 0.13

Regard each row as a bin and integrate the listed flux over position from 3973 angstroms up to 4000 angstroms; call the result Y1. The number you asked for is 2102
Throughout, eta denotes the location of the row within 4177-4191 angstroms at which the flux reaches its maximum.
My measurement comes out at 4189.76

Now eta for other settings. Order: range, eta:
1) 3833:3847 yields 3845.83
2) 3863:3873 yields 3865.36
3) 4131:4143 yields 4137.99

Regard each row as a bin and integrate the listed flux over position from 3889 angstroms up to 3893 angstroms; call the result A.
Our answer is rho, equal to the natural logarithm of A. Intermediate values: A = 233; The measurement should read 5.5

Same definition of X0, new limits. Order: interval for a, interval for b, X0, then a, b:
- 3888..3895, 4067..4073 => -0.12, 65.17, 85.03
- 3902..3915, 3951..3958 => 0.00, 74.86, 74.68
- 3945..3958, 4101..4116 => -0.12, 74.68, 97.91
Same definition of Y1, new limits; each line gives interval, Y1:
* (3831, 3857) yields 1382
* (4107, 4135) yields 2593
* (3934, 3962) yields 1676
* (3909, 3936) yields 1496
